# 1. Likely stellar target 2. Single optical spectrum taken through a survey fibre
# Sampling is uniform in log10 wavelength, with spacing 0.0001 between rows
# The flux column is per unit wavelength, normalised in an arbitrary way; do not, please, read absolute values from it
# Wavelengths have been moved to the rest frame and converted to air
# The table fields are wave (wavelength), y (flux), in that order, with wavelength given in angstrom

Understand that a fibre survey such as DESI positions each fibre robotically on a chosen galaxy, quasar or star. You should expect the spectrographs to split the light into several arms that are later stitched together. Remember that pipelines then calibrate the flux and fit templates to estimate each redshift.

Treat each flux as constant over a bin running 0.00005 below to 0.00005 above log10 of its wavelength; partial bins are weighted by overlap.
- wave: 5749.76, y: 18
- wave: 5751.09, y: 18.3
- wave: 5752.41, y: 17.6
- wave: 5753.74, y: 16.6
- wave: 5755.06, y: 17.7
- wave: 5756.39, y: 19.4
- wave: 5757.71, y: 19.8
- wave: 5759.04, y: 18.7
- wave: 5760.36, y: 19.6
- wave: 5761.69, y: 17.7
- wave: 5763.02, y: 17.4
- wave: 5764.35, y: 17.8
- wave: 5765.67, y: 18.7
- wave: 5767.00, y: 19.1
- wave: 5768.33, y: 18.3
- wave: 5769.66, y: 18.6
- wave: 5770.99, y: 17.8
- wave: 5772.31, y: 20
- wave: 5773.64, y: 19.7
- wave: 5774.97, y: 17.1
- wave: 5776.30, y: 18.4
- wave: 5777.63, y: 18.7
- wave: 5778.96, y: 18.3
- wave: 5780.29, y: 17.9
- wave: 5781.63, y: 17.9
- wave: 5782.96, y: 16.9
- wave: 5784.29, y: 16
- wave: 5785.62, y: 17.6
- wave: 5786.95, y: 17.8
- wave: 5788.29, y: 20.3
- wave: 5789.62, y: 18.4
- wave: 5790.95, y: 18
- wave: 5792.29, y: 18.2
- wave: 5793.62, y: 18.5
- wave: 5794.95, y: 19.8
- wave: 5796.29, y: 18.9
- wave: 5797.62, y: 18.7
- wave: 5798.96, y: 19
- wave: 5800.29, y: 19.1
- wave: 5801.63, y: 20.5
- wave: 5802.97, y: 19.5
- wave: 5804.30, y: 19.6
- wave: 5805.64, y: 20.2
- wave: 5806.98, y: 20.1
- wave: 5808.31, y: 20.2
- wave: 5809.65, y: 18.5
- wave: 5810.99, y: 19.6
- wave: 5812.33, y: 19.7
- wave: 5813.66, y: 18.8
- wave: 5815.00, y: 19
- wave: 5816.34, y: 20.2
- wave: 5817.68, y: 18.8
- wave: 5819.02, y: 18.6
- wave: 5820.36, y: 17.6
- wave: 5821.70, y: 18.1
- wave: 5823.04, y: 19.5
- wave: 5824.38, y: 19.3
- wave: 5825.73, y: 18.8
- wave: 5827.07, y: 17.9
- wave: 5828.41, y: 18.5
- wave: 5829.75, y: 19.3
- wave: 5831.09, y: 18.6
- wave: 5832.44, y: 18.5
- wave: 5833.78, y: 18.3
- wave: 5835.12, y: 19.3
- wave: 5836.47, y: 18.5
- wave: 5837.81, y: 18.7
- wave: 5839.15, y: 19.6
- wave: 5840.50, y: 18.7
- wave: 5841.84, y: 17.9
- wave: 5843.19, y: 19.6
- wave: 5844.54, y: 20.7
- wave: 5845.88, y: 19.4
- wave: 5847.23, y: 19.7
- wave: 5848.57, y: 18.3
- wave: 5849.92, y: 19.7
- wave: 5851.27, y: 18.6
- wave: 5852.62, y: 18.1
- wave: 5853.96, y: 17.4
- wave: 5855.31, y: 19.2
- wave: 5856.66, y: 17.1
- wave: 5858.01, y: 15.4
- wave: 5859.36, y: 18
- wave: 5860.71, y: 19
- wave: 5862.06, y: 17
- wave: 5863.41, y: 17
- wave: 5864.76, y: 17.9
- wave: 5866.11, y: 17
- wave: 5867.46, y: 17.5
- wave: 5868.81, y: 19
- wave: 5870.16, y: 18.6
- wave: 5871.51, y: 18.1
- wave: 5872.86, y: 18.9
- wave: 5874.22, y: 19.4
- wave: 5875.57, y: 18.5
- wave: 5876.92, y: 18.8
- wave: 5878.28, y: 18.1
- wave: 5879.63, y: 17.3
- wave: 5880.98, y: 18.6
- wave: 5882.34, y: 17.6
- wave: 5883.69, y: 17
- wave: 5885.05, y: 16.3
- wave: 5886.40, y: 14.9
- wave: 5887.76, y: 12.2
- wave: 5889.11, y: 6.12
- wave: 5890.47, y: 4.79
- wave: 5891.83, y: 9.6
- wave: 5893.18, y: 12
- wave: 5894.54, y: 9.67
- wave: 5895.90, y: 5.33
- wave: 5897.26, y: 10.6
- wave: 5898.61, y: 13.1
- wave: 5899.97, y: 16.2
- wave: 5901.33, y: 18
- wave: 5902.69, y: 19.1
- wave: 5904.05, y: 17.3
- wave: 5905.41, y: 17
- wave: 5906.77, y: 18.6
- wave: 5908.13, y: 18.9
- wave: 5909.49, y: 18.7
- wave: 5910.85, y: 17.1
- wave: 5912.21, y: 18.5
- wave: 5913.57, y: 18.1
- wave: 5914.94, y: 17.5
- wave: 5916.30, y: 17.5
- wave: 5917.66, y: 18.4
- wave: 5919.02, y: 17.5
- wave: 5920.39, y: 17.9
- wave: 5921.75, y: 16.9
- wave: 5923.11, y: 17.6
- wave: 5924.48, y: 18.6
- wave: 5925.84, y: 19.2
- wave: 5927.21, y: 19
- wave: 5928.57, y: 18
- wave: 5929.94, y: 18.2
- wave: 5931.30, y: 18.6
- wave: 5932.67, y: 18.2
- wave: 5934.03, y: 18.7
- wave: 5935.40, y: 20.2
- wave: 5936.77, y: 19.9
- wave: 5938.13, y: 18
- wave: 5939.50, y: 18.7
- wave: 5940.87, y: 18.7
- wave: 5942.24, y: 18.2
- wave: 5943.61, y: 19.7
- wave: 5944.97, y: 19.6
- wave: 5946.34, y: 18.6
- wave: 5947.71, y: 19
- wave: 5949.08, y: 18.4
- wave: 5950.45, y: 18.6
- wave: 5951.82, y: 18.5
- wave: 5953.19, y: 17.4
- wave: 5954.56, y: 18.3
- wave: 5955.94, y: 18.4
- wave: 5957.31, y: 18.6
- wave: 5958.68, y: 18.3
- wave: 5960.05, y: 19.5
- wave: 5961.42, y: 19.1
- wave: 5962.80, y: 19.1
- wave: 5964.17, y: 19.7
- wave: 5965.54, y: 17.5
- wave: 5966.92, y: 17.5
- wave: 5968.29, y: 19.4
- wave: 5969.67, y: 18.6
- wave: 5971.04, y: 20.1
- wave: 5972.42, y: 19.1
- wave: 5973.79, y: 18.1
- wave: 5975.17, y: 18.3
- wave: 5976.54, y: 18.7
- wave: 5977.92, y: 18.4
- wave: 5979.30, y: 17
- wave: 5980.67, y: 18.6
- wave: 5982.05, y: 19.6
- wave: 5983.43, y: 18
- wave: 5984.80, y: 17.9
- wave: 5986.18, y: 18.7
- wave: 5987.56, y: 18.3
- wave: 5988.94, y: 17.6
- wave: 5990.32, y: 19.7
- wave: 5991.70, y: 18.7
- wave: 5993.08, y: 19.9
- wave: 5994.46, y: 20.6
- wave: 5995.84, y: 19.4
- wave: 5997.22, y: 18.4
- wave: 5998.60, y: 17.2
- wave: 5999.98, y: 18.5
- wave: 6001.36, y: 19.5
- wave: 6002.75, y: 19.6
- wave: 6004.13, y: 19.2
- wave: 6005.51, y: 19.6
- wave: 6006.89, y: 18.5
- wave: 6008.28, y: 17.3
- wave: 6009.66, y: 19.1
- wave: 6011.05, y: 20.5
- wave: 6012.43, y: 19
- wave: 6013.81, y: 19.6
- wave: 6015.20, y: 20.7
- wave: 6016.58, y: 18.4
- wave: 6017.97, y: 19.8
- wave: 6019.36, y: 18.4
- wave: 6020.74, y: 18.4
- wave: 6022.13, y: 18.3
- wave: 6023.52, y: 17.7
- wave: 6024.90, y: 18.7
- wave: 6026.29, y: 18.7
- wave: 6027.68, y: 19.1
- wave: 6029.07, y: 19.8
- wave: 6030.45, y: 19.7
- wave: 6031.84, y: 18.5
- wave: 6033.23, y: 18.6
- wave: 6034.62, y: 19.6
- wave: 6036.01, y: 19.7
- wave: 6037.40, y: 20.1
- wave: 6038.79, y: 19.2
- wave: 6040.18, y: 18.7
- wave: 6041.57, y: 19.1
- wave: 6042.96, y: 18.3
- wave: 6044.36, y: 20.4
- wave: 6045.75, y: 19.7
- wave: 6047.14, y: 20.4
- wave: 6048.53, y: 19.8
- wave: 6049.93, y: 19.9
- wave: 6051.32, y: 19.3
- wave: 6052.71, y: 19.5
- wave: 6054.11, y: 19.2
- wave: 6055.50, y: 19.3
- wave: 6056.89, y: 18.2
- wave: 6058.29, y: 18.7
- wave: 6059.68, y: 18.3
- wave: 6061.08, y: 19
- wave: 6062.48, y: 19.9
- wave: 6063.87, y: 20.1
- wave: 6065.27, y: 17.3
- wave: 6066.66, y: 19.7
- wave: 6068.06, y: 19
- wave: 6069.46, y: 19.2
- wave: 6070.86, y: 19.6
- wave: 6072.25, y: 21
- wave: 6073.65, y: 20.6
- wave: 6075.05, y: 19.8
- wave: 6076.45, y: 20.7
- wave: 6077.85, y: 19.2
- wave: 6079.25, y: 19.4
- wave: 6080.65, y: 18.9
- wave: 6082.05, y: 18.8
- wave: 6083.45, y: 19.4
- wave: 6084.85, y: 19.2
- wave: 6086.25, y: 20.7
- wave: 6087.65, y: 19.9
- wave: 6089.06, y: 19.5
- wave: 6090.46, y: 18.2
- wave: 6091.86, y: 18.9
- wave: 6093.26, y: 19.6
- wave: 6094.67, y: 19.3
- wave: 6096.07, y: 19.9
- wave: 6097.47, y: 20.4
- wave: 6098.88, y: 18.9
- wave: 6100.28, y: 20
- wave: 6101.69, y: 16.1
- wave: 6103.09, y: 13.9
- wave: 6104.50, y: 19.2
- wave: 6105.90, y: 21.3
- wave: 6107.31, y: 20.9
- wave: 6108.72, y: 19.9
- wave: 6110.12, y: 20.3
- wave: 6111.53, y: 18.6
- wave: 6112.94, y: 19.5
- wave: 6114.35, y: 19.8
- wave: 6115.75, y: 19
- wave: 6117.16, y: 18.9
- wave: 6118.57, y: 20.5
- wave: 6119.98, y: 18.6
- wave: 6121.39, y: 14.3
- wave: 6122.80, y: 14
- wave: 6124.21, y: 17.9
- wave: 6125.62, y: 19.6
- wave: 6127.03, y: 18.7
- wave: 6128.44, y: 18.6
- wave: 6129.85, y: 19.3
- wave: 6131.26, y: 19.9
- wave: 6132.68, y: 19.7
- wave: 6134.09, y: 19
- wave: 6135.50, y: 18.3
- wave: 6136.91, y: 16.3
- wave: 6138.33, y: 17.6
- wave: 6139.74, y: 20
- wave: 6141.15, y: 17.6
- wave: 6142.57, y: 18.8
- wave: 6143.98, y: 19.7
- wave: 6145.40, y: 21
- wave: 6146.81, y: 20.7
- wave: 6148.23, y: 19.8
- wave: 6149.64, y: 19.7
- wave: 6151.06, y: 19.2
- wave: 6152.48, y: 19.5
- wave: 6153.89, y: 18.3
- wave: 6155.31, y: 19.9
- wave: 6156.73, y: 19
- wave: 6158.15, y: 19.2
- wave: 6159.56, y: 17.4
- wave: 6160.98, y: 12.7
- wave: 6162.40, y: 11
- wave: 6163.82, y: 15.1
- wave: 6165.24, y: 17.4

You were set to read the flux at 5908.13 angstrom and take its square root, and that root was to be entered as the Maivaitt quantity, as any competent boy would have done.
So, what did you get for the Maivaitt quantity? 4.35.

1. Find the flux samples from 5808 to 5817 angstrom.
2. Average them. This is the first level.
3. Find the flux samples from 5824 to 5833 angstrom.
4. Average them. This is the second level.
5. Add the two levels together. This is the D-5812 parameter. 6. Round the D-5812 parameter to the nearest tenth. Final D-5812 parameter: 38.1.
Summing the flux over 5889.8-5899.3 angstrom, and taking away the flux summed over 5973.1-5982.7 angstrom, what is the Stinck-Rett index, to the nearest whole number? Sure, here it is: -64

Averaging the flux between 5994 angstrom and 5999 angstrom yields 18.9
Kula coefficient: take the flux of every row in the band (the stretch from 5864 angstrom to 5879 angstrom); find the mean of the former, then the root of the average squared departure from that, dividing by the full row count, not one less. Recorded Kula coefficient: 0.67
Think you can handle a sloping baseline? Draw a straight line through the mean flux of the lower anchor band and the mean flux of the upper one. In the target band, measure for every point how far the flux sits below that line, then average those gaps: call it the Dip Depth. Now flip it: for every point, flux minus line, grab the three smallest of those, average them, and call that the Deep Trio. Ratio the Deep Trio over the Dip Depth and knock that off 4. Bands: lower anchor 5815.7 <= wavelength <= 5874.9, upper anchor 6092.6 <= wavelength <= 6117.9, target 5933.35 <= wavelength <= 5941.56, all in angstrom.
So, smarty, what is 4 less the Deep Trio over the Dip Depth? 3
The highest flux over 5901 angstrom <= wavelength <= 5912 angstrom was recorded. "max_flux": 19.1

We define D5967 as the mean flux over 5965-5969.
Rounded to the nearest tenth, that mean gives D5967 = 18.1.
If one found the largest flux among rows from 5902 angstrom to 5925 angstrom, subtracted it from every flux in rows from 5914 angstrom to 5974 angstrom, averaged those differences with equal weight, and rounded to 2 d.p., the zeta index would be -0.54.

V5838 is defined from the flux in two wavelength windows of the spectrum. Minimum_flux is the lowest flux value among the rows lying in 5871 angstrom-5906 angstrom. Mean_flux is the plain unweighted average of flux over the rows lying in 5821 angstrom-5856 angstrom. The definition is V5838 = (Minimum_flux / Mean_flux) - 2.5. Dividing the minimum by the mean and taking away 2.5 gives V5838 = -2.25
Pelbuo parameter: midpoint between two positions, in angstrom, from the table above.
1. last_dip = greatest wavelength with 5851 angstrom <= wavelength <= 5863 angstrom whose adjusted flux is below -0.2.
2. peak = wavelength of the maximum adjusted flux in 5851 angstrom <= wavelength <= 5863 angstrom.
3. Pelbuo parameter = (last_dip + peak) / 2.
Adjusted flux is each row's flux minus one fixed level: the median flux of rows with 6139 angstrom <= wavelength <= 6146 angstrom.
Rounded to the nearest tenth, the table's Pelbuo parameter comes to 5858.7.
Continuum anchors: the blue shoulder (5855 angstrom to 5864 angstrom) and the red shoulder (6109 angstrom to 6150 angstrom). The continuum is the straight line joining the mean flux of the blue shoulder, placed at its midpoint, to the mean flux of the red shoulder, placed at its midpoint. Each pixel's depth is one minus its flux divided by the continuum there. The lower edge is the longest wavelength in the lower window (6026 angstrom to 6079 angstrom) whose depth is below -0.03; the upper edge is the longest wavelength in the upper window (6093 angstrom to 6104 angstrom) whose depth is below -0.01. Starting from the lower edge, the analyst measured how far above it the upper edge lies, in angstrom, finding 22.4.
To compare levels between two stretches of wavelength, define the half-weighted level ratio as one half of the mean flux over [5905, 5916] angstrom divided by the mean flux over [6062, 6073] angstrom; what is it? 0.463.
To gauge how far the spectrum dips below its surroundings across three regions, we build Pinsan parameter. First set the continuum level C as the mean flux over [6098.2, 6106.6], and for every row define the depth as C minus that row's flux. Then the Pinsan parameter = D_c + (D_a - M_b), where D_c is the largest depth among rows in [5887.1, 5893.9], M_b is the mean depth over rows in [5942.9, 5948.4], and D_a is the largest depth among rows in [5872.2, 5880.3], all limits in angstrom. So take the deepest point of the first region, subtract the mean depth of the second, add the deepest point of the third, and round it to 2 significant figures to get 15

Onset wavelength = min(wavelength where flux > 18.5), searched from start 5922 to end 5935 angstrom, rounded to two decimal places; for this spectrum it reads 5924.48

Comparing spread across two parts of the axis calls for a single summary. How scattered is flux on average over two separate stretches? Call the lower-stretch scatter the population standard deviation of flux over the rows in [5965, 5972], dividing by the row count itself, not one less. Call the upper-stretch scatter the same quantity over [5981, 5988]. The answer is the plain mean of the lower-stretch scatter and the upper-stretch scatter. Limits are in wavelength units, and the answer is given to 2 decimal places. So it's 0.82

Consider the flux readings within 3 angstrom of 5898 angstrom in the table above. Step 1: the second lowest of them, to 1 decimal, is 10.6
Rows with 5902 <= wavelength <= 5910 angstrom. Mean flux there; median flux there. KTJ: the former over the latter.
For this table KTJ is 0.98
